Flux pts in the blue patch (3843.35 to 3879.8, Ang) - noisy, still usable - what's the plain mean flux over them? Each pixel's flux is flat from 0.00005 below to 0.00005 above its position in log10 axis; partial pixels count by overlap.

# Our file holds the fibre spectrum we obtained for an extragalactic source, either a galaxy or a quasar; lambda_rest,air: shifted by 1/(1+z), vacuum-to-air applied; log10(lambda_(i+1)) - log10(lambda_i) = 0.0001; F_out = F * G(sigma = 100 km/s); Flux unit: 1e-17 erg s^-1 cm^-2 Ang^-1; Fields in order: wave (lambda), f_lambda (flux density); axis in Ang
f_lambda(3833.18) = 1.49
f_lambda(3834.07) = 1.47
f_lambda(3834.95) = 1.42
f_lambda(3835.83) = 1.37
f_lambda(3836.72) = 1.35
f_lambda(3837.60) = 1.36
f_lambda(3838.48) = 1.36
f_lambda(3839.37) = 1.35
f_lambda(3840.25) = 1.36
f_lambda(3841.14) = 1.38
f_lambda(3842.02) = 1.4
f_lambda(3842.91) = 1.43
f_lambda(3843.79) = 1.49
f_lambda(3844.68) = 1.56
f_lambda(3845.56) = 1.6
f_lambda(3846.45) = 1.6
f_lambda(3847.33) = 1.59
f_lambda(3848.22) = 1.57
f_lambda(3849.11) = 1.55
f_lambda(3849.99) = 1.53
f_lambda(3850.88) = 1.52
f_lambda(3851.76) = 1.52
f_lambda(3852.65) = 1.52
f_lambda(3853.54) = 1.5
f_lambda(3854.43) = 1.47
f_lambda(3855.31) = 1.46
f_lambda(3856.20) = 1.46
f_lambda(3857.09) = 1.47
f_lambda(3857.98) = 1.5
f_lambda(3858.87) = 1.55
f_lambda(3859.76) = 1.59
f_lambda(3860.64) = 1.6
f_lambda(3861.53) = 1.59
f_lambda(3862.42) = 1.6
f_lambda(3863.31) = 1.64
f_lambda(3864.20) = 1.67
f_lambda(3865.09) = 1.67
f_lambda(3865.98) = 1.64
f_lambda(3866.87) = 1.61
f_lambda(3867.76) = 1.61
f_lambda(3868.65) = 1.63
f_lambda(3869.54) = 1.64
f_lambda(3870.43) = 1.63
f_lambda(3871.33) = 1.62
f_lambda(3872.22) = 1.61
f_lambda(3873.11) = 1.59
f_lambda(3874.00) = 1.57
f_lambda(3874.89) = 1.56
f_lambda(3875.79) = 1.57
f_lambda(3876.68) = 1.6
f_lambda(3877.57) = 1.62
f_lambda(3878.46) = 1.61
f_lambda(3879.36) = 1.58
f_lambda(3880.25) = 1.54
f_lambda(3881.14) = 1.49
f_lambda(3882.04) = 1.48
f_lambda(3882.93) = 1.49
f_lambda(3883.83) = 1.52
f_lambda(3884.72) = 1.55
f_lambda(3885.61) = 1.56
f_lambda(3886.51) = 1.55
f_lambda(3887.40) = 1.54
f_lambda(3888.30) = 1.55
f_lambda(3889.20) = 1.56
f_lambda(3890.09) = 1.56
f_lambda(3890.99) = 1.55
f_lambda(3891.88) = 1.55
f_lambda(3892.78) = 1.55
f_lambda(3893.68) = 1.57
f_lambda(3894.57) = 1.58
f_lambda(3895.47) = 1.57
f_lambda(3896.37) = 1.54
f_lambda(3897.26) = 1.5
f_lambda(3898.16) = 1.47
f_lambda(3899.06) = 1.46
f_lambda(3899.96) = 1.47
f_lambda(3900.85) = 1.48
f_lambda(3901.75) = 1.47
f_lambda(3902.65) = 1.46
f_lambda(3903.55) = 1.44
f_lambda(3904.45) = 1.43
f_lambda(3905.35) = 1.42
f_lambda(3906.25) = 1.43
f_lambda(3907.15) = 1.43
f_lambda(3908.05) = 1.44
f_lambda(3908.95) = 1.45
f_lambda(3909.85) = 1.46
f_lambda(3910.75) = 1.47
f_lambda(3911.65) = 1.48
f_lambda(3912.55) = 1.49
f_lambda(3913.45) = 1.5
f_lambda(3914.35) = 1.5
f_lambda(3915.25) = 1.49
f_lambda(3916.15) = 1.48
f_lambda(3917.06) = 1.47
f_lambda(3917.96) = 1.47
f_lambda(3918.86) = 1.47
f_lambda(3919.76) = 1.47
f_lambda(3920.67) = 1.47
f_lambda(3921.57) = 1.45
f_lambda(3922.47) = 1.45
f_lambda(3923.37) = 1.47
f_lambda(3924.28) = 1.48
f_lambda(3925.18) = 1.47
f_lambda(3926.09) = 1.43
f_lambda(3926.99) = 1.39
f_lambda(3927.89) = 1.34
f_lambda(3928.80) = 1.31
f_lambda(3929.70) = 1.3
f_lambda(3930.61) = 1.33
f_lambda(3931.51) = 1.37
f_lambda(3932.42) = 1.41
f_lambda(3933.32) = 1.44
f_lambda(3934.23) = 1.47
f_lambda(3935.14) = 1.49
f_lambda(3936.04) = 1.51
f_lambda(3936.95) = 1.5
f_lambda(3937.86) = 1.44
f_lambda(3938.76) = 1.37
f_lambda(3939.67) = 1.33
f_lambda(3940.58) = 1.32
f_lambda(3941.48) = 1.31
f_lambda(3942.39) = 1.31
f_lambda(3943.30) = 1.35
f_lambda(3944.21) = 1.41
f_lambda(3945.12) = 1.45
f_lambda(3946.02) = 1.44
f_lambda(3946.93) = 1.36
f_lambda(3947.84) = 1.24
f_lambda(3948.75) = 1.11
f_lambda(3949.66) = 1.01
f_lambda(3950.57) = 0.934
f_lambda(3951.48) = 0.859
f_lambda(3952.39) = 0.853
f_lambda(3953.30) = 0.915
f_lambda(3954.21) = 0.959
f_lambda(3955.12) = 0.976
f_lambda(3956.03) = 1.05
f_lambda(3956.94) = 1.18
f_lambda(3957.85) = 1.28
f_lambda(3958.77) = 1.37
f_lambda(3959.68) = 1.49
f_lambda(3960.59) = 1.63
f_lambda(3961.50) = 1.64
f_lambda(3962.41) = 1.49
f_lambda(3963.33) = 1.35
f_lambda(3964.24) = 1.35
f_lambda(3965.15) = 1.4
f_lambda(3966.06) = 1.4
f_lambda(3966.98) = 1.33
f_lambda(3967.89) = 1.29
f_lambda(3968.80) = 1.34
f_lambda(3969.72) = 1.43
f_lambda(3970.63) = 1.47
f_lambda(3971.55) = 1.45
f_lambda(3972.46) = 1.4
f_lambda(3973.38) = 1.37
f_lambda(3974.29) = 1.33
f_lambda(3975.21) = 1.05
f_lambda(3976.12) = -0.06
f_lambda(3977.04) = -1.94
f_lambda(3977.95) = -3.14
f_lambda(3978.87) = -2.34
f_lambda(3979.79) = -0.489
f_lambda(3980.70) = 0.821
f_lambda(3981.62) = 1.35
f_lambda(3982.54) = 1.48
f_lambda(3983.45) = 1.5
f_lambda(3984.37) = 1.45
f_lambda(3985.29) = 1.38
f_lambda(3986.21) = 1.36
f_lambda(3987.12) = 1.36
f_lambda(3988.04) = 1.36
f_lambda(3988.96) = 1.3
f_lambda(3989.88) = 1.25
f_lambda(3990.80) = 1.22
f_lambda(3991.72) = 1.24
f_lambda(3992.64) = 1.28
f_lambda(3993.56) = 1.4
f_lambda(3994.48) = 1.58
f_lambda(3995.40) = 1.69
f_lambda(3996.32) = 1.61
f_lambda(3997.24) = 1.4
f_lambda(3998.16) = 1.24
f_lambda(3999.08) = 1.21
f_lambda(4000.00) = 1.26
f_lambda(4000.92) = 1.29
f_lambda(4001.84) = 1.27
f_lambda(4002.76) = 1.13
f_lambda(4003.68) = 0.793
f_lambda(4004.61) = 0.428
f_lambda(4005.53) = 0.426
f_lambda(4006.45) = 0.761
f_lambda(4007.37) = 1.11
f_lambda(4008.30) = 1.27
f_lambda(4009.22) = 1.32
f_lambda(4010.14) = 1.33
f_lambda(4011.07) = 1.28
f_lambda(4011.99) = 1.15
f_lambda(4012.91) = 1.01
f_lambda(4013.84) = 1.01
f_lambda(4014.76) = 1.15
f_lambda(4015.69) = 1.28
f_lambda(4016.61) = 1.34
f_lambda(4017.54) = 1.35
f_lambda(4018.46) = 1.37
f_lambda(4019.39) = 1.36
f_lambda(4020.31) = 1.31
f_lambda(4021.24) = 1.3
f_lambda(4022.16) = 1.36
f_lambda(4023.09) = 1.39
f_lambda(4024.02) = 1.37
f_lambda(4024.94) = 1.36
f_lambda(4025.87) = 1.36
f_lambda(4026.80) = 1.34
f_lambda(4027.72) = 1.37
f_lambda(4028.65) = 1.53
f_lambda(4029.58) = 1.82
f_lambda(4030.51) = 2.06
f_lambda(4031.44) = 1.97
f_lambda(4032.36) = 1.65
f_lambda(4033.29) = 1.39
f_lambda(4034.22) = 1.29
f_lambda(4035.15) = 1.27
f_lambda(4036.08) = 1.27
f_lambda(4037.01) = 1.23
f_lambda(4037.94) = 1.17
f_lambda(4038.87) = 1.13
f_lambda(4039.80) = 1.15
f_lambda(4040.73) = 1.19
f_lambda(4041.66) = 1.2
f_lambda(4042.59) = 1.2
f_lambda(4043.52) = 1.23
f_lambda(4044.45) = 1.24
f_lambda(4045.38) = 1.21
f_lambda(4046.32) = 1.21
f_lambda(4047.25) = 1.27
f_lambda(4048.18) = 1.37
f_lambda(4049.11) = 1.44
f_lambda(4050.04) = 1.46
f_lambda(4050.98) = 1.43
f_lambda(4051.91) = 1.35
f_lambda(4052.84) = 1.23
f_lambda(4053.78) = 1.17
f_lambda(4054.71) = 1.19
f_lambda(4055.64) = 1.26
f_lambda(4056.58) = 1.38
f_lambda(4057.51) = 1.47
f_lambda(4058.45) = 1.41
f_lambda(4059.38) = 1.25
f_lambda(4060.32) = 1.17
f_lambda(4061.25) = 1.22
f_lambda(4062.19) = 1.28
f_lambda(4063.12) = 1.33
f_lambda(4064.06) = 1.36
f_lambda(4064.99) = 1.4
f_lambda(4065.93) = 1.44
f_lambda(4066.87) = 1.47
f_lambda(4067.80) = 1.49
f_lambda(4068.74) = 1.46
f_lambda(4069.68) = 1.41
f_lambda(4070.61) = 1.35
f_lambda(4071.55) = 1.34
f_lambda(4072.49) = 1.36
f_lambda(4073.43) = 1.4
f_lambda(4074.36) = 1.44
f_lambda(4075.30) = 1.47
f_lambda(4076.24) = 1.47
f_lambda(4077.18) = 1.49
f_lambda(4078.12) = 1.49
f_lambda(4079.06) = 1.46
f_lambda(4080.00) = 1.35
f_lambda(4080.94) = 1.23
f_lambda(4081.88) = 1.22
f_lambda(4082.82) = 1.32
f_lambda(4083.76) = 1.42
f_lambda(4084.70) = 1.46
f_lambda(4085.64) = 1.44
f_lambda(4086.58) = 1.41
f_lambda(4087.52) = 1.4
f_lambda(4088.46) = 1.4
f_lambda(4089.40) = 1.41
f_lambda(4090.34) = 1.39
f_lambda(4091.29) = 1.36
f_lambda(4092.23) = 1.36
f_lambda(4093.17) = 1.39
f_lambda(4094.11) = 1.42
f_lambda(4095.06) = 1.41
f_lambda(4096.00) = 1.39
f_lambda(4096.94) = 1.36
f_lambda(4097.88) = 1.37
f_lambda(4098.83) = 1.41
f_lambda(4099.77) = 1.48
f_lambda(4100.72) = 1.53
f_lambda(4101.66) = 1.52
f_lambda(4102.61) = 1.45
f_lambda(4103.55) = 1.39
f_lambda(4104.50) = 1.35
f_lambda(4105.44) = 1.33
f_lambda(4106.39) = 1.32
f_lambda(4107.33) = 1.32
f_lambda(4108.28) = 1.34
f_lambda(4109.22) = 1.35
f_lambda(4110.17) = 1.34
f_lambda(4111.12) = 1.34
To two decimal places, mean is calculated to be 1.57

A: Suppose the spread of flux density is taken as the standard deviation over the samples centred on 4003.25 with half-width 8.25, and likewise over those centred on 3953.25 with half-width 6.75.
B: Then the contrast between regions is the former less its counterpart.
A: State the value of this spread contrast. 0.14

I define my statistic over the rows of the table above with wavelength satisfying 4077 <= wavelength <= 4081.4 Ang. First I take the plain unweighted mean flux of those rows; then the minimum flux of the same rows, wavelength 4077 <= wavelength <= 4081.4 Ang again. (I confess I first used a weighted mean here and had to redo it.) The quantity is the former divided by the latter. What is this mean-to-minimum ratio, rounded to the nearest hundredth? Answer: 1.14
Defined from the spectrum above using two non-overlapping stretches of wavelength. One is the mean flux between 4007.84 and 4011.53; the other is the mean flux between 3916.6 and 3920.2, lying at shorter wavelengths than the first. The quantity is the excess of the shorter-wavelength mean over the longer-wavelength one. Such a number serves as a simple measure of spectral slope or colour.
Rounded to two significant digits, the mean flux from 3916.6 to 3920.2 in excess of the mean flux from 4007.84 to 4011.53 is 0.17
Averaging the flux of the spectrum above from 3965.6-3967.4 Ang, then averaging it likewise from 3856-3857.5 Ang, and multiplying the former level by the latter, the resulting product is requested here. 2.00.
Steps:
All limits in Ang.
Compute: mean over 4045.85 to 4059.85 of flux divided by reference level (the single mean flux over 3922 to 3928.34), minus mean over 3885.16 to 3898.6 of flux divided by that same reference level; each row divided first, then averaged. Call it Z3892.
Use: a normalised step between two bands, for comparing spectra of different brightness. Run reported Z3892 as -0.2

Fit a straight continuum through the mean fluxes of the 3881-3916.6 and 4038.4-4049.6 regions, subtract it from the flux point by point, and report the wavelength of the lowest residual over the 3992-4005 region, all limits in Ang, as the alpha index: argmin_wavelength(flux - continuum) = 4004.61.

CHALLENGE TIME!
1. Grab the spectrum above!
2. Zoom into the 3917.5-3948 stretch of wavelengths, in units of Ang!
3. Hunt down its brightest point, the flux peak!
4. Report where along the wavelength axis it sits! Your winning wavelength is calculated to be 3936.04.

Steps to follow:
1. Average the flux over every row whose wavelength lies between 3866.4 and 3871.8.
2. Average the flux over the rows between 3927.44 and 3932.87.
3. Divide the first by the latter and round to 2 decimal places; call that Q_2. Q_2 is 1.21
